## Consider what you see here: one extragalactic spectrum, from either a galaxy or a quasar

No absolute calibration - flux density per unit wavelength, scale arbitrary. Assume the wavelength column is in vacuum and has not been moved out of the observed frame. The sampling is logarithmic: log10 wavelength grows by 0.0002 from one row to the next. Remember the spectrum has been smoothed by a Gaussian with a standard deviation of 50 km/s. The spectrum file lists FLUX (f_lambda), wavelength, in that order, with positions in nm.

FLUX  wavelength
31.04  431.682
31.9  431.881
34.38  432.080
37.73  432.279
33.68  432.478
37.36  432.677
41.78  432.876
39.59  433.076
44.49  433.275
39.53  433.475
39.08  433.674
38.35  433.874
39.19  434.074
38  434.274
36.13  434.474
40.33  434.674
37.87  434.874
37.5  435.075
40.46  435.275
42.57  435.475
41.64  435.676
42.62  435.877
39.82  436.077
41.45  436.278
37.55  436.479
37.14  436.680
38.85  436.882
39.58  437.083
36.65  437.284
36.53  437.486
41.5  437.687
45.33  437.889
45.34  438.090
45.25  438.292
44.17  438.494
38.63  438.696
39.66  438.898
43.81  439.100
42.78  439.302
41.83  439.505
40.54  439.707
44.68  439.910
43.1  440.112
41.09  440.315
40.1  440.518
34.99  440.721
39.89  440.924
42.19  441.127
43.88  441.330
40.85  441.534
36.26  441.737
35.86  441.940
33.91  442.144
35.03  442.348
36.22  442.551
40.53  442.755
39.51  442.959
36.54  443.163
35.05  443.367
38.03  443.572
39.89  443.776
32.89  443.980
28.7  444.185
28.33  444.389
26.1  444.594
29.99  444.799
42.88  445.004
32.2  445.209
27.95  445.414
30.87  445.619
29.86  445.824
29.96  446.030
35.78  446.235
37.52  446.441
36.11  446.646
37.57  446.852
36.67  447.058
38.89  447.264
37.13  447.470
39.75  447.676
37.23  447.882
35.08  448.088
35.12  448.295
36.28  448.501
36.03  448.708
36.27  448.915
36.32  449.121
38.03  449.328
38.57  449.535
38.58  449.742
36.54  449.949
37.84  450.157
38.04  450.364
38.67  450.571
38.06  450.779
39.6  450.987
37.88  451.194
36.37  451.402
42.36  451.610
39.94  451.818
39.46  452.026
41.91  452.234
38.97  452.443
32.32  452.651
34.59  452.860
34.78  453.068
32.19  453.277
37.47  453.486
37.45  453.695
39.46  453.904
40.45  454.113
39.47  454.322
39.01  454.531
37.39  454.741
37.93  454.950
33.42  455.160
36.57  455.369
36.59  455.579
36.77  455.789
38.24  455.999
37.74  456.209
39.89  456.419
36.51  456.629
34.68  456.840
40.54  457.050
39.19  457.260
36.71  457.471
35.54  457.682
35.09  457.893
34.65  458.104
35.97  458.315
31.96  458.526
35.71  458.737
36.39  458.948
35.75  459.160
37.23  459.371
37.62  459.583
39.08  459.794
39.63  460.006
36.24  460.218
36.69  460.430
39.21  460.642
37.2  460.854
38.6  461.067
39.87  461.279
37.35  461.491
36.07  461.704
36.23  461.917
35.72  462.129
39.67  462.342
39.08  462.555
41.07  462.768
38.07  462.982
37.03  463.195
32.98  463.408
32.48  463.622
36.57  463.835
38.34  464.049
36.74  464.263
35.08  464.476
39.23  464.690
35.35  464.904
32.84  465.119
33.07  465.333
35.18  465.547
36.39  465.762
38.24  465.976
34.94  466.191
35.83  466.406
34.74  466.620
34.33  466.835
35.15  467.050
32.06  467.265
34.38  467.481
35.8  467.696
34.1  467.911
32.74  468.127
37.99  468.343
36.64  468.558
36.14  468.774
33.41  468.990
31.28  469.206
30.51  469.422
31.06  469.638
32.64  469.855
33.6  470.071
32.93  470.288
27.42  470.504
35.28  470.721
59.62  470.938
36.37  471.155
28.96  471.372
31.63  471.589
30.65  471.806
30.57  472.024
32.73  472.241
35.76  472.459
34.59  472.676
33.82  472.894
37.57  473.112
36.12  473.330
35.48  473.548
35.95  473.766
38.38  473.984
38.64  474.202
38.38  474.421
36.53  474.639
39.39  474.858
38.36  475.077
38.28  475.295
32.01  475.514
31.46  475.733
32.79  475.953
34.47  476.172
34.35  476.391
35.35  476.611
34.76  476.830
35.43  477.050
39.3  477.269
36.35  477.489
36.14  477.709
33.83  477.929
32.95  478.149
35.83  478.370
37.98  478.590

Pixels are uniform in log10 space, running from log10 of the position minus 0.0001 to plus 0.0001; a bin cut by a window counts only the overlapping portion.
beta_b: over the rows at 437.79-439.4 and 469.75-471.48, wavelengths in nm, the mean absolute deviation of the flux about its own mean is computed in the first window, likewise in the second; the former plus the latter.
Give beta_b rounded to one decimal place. 8.1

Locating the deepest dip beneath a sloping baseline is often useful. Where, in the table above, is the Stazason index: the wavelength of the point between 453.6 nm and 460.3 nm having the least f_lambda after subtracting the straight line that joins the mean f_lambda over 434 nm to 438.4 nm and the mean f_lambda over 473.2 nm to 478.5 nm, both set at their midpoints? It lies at 458.526 nm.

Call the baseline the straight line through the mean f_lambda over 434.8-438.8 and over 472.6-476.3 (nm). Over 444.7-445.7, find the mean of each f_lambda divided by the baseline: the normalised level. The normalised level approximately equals 0.830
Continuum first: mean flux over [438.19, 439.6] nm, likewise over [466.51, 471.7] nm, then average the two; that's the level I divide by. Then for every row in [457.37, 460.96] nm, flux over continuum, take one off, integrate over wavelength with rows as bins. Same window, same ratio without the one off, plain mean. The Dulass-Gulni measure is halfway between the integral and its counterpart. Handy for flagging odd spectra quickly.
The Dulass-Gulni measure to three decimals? 0.386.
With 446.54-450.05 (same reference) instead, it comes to 0.421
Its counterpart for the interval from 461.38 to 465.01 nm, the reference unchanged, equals 0.408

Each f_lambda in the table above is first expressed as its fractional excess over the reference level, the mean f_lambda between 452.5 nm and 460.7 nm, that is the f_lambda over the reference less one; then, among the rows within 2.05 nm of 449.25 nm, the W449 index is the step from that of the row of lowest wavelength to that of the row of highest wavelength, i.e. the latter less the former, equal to -0.03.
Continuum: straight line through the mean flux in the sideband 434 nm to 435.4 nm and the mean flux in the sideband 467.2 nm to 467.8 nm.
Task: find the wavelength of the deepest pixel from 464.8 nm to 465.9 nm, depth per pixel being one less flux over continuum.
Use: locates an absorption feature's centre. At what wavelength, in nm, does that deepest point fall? 465.119 nm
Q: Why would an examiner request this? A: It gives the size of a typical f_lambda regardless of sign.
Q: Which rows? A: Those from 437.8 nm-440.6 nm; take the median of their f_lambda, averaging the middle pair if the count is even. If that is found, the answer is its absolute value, 42.9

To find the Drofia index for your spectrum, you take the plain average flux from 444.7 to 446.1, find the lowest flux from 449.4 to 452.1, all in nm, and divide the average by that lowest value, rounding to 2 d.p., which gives 0.88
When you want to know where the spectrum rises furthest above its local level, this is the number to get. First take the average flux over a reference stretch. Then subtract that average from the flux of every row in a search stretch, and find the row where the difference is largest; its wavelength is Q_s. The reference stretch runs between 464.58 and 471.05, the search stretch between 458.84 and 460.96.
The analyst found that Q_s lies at 460.006 nm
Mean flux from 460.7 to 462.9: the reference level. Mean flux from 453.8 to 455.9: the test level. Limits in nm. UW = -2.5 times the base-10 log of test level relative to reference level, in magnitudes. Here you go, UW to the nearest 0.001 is 0.011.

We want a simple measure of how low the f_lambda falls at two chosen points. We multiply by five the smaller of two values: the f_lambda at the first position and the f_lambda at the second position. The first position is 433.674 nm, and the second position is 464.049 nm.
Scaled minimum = 192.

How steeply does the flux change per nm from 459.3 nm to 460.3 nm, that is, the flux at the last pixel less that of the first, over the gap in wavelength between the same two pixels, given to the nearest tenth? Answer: -1.2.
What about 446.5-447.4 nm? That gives 4.5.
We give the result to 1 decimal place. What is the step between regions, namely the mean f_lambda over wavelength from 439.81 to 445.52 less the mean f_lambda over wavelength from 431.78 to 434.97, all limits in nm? -1.4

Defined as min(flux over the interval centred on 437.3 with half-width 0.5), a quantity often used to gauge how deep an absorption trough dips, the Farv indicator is 36.53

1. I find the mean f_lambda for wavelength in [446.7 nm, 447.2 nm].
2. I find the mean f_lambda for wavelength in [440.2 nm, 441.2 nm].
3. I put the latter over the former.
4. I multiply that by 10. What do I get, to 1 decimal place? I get 10.7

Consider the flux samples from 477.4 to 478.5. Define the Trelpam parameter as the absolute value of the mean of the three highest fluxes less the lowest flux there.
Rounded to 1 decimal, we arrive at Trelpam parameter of 3.2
